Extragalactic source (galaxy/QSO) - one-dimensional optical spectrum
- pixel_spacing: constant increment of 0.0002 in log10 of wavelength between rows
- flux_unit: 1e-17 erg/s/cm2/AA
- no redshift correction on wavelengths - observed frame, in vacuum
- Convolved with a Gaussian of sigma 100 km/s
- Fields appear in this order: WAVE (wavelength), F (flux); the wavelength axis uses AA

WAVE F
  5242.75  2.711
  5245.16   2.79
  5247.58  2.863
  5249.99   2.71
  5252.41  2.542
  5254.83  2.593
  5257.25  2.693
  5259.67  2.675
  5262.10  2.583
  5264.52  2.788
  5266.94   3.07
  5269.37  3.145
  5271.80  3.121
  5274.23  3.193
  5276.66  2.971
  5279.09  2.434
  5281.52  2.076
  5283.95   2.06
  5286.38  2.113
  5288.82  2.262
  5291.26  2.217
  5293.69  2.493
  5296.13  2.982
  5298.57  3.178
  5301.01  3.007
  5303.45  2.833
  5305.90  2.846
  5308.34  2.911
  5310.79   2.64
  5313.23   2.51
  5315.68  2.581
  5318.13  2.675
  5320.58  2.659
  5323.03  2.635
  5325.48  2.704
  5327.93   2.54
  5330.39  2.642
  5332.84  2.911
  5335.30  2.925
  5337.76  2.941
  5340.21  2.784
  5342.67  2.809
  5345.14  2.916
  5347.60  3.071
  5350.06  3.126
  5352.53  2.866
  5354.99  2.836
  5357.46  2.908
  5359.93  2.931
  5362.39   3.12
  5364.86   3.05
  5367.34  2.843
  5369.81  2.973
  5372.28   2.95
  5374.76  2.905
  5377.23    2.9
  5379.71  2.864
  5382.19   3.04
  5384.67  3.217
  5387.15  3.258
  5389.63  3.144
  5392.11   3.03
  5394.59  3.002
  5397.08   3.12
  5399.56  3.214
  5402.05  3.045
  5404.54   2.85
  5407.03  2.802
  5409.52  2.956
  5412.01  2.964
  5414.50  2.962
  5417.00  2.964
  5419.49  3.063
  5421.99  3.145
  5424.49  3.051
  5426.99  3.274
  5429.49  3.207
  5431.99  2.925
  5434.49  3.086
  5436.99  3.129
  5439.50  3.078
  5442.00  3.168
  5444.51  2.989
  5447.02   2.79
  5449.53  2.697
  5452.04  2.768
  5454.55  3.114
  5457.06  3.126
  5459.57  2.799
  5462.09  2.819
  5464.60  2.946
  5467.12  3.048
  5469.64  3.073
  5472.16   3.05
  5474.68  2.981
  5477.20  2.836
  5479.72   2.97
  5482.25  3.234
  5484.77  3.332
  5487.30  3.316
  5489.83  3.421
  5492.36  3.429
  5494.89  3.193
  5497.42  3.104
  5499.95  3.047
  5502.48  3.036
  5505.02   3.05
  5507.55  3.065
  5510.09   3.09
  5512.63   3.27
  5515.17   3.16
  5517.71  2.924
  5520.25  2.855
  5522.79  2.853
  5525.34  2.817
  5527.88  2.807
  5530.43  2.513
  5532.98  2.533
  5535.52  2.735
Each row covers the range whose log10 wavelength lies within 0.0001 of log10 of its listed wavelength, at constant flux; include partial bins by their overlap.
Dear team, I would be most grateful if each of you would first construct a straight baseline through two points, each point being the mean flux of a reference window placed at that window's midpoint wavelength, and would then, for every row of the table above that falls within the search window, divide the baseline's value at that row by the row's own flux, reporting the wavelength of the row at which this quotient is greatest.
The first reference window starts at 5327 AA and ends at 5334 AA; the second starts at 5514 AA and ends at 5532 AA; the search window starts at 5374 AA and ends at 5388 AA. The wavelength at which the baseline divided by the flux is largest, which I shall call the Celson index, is 5379.71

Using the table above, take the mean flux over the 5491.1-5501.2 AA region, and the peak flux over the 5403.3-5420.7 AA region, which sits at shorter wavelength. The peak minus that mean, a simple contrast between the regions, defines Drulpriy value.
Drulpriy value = -0.13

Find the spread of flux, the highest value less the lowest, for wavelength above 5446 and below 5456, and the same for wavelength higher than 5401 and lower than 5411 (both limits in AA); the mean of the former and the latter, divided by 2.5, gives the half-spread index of 0.13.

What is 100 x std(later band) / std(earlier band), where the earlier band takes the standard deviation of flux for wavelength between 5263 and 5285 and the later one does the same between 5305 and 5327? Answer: 27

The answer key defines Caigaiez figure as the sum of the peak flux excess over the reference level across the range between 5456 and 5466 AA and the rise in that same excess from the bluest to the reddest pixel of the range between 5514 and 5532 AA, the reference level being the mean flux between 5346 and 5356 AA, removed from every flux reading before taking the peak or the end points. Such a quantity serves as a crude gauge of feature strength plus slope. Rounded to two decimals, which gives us -0.50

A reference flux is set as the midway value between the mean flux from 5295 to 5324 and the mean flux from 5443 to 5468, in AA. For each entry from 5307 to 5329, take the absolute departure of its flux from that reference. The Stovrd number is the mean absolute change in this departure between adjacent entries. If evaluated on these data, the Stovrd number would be 0.089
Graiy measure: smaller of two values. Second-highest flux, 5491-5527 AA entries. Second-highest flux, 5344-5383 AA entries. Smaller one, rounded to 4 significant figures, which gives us 3.120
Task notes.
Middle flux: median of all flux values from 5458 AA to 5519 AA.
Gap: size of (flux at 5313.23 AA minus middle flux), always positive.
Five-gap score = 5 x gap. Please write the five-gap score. 2.7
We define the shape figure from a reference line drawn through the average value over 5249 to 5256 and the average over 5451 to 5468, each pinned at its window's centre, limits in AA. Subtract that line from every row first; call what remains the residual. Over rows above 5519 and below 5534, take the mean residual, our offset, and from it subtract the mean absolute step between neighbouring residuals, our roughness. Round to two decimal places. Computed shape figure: -0.40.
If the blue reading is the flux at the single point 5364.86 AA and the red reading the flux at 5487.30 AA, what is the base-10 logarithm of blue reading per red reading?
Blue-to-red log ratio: -0.036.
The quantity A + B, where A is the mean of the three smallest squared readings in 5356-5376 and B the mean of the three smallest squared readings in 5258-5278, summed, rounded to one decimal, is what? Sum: 15.5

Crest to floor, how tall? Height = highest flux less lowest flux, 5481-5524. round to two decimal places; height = 0.58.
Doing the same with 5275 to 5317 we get 1.12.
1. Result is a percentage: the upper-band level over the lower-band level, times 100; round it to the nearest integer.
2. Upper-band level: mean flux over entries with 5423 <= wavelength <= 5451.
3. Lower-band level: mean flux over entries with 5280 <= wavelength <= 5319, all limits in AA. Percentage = 117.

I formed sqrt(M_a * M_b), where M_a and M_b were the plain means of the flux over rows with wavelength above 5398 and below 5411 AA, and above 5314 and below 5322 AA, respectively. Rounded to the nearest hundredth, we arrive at 2.80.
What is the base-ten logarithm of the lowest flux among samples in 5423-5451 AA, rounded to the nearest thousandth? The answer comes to 0.431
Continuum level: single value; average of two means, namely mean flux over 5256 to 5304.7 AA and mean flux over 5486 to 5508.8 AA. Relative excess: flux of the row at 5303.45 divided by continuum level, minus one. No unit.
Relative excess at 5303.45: -0.04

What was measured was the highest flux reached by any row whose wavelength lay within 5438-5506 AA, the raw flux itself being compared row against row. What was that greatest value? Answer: 3.429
